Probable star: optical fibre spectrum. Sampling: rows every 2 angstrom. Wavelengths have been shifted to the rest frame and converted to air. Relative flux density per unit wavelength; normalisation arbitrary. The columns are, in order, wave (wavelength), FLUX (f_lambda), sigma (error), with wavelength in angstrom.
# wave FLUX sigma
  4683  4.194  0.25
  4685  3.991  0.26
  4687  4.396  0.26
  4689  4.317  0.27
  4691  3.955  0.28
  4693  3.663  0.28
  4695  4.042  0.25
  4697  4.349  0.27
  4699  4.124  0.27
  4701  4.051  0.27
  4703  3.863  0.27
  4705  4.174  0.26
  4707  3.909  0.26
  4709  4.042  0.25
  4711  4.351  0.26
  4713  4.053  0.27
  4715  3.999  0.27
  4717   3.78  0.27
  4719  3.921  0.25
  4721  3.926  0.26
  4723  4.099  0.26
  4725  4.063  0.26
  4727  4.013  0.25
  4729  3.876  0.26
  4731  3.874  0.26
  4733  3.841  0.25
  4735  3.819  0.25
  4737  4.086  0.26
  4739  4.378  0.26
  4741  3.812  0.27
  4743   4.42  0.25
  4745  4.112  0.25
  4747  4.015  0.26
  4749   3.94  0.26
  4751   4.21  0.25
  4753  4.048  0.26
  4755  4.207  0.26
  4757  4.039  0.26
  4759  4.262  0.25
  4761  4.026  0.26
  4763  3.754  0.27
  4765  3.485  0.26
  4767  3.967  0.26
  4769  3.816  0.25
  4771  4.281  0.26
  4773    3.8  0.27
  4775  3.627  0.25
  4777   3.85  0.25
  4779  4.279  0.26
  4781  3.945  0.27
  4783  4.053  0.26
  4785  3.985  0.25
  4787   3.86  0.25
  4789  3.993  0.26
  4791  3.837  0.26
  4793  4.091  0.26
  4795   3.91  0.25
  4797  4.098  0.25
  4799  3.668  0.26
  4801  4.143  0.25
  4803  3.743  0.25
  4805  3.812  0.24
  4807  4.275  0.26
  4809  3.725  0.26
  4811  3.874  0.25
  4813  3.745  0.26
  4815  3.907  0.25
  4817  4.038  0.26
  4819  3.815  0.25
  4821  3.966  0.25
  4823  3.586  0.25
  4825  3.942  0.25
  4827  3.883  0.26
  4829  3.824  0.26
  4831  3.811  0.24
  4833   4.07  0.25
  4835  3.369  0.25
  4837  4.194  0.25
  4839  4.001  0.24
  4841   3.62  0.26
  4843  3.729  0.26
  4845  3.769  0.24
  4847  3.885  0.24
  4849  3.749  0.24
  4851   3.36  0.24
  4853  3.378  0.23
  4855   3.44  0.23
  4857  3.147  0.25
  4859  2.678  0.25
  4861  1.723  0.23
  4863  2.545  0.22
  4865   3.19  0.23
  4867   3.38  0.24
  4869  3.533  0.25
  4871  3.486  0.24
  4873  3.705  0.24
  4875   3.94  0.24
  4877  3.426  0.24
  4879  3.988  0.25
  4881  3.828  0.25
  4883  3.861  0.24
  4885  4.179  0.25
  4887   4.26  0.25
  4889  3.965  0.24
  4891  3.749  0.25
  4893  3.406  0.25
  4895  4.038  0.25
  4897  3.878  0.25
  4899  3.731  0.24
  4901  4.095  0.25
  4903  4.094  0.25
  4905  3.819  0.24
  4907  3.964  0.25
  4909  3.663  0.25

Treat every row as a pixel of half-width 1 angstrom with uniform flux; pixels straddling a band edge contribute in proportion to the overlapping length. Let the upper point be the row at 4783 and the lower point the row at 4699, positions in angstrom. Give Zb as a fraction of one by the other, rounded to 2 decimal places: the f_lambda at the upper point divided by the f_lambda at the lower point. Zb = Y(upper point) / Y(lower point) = 0.98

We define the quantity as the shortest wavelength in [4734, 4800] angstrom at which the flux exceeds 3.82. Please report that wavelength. 4737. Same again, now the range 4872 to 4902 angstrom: 4875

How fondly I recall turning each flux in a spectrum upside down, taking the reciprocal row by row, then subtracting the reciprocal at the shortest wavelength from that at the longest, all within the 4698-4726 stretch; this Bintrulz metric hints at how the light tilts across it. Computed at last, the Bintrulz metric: 0.004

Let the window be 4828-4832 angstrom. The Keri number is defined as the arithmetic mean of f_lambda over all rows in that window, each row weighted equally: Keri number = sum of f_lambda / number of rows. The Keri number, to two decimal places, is 3.82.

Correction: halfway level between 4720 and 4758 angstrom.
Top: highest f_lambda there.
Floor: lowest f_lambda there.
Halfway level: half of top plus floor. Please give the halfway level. 4.12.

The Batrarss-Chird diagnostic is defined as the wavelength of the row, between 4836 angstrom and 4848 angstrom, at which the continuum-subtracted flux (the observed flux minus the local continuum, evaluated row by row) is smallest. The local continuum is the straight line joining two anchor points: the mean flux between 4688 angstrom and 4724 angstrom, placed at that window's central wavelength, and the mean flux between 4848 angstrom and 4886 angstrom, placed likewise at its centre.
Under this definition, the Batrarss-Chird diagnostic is 4841 angstrom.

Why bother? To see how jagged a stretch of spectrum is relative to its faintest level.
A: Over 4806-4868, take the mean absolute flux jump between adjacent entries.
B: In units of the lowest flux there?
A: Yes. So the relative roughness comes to 0.17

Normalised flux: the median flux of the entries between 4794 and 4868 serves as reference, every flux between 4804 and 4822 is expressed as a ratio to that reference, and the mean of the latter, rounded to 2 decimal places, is 1.04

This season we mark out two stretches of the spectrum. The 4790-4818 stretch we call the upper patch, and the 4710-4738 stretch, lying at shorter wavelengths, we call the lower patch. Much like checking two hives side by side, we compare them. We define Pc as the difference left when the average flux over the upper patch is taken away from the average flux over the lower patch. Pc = 0.06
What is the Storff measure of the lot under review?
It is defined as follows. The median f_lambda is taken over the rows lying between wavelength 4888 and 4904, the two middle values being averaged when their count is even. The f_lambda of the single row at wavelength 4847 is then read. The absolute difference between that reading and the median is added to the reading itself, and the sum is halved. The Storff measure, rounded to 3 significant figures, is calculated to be 1.96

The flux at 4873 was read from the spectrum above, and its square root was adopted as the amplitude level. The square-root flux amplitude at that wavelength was 1.92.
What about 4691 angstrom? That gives 1.99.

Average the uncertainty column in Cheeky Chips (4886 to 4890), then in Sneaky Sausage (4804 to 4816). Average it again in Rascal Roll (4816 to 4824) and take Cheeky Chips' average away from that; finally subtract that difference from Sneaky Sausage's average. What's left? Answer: 0.246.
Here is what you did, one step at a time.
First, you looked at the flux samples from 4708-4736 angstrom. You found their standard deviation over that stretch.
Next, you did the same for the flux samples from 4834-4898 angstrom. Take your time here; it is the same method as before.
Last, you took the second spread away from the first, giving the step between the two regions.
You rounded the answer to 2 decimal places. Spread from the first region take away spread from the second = -0.37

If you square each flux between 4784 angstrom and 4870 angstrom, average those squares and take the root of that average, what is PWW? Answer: 3.71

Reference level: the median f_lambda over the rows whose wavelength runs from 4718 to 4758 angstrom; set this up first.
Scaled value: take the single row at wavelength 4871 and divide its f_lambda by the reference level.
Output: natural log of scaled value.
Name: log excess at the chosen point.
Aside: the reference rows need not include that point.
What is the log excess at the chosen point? -0.14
